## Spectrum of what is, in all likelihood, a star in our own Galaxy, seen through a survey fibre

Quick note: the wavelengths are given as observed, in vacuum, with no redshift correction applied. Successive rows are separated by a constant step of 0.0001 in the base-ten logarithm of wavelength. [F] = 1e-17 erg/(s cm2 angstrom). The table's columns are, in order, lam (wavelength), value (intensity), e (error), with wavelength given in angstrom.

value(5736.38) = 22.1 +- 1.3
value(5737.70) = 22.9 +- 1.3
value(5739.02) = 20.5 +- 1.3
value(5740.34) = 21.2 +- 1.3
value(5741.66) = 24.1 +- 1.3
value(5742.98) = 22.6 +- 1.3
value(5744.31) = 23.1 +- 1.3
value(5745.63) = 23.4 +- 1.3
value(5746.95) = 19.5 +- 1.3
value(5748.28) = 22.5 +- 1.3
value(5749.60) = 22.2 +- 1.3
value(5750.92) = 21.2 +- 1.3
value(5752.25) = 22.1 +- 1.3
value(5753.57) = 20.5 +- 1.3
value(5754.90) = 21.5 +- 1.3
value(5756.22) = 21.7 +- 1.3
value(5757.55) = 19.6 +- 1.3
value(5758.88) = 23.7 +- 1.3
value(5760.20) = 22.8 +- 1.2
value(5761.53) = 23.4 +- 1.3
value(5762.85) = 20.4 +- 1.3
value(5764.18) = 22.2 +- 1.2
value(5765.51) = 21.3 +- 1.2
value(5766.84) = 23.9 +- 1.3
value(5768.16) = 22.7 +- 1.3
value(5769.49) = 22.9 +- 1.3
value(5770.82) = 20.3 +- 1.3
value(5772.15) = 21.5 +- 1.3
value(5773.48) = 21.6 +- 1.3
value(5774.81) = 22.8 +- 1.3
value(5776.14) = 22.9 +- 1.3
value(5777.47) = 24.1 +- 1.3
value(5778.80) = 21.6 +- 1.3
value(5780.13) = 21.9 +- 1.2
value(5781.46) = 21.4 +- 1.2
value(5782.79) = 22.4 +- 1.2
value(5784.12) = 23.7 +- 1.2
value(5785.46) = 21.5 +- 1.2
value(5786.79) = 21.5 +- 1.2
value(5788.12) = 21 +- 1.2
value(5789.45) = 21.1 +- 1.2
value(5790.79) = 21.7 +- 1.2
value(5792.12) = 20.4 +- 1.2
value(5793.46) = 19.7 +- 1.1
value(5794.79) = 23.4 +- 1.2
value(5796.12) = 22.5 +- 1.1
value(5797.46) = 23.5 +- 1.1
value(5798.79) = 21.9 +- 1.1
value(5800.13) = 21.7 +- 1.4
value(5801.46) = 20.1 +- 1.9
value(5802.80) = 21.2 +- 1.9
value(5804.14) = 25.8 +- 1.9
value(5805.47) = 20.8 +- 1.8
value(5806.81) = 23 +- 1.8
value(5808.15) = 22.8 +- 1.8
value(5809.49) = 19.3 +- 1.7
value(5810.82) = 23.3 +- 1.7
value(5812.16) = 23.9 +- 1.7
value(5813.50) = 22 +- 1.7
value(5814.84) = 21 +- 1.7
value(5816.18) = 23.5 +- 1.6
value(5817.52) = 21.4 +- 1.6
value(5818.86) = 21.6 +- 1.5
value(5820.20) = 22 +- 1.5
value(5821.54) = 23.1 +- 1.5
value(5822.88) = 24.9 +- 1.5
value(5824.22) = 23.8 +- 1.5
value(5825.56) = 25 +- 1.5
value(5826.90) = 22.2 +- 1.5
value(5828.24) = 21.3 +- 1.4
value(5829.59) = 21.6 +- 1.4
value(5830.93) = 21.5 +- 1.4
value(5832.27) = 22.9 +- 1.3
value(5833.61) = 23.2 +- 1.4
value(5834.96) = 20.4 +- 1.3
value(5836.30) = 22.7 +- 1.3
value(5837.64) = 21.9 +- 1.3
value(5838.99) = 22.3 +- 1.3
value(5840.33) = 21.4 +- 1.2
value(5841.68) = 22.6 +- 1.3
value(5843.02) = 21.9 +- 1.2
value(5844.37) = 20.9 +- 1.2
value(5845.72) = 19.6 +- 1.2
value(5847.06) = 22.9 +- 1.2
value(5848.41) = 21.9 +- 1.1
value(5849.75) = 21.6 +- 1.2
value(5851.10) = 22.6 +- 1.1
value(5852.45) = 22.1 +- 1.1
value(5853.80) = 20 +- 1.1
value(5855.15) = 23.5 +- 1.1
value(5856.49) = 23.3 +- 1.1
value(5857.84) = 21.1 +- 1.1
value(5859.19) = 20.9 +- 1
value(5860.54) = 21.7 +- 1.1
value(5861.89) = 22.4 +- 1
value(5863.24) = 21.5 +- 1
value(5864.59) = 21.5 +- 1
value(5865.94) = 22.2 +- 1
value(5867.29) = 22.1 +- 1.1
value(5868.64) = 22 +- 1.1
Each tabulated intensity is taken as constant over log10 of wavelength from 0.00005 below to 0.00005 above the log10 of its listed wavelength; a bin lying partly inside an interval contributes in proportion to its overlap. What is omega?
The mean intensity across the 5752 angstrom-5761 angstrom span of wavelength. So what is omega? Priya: 21.7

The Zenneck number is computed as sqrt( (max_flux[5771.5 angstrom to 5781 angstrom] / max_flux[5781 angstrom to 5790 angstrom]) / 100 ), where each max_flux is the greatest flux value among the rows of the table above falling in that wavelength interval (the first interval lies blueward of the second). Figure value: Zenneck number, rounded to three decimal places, 0.101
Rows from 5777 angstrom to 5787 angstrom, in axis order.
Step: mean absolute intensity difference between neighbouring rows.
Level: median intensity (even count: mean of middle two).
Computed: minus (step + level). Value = -22.9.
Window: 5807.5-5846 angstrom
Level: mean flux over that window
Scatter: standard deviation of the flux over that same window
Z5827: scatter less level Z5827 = -20.9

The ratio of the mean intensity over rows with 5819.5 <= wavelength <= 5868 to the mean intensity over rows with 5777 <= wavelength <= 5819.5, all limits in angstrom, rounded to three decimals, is 1.005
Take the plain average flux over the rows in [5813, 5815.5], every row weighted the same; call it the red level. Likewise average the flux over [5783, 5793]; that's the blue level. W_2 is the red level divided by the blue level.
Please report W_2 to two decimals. 1.00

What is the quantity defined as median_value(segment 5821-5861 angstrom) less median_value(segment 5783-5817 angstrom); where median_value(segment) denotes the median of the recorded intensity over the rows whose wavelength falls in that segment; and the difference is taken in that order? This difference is 0.30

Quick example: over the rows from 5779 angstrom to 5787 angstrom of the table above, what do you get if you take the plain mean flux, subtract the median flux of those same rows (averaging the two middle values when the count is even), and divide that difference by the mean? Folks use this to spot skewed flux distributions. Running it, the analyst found 0.02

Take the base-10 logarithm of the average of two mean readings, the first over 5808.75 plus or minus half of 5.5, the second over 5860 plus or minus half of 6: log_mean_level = 1.34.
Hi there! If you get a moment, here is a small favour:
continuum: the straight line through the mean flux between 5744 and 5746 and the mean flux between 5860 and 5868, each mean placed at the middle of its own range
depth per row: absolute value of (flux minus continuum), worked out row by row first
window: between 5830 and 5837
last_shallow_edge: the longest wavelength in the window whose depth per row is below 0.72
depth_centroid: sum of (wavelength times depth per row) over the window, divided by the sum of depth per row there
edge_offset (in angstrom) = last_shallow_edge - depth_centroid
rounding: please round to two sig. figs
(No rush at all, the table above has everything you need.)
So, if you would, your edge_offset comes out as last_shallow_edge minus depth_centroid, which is 2.5 angstrom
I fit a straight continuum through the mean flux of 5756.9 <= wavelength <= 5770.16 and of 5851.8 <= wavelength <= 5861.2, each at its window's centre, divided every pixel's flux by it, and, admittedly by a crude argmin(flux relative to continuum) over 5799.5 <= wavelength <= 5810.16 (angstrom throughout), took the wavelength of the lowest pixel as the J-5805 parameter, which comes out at 5809.49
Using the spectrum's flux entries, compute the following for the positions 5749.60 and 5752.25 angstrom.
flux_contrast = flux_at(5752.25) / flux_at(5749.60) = 1.00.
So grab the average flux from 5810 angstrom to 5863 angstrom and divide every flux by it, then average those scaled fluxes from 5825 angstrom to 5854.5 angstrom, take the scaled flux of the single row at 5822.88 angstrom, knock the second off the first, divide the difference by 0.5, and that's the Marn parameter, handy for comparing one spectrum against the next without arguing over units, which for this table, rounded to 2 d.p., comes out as -0.27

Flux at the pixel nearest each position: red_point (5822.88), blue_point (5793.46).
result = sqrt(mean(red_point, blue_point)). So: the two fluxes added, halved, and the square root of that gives 4.72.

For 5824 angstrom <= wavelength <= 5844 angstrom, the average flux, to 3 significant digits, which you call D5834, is 22.3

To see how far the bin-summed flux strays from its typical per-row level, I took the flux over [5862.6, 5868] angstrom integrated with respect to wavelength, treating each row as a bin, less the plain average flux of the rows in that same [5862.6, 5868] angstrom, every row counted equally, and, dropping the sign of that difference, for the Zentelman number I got 96.1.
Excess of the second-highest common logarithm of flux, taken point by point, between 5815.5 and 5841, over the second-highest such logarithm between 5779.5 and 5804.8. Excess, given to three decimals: 0.021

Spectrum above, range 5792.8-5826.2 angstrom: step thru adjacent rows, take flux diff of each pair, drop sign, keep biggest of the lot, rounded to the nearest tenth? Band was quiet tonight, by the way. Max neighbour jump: 5.0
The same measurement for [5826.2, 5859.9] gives 3.5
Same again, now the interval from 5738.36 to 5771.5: 4.1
